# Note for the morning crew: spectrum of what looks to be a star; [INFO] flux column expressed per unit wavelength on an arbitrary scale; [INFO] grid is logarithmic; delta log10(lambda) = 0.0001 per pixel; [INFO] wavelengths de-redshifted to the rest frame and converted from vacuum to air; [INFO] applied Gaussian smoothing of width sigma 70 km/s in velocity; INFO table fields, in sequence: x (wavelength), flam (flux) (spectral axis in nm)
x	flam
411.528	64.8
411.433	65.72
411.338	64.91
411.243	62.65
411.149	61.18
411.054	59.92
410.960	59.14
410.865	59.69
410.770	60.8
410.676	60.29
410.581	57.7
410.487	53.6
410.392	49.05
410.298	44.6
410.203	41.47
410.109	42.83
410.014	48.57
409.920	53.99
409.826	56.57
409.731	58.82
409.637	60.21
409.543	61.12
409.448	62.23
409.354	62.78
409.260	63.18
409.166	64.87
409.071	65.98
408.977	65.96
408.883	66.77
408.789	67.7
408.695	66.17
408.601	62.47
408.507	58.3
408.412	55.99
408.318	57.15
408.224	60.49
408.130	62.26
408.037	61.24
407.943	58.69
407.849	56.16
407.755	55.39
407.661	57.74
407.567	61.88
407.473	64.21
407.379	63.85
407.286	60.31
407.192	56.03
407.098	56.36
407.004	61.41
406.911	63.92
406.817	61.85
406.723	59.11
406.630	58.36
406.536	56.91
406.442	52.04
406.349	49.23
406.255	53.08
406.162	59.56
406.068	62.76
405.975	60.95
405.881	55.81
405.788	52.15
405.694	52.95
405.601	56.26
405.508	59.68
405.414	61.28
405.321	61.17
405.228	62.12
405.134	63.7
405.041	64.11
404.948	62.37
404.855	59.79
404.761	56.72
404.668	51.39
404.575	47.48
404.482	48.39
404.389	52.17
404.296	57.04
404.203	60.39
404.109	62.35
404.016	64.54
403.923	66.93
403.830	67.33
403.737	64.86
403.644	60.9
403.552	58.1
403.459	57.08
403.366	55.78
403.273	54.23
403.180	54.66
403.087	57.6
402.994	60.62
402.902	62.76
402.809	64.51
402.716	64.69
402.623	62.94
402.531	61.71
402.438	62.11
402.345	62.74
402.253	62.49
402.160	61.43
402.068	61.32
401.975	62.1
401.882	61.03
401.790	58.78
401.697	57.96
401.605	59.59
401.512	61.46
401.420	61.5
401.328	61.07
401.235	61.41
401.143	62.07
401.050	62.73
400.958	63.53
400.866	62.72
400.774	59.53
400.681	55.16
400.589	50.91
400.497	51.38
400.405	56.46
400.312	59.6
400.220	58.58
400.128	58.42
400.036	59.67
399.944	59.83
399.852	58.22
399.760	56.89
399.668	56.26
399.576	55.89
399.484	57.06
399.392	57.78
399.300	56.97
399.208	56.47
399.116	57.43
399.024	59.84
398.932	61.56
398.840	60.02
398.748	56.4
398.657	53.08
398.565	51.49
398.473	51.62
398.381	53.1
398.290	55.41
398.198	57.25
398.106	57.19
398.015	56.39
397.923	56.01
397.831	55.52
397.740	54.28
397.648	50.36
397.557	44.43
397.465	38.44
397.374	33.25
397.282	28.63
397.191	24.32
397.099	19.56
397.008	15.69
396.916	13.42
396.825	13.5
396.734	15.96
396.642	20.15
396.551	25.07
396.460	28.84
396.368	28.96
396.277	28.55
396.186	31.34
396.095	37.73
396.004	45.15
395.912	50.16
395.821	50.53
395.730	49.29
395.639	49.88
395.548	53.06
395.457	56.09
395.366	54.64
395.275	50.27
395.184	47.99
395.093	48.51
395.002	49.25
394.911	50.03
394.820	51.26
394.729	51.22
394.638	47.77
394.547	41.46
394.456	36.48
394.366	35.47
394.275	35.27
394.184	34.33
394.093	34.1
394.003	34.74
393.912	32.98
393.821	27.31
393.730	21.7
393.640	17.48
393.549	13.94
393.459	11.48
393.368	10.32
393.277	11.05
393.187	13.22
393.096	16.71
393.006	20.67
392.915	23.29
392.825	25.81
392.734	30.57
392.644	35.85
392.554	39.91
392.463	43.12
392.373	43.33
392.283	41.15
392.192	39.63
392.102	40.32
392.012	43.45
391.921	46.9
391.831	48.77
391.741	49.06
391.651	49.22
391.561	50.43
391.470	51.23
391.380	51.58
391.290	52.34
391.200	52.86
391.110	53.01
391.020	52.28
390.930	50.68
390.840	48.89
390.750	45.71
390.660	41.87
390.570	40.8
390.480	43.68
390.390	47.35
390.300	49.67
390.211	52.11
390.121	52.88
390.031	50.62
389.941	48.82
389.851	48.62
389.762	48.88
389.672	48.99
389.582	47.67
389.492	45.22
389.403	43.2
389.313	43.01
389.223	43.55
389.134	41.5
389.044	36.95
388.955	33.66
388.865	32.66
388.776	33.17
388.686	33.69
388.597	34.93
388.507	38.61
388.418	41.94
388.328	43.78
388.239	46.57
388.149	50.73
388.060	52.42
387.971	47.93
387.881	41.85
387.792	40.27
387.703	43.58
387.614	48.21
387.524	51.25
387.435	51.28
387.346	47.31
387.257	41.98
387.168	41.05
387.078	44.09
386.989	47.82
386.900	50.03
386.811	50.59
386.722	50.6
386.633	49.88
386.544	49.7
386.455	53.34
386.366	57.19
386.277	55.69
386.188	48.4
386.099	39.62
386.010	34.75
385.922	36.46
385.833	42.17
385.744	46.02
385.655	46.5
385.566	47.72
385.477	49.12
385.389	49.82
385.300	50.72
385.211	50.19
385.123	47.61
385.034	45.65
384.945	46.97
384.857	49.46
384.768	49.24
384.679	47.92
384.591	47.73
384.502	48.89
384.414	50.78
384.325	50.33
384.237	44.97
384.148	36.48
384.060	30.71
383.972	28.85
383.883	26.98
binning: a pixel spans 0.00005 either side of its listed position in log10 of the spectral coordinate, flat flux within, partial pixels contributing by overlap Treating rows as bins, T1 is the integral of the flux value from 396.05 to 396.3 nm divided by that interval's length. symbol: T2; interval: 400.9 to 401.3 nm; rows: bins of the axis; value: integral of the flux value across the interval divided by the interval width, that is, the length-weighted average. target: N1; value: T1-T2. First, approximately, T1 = 33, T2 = 62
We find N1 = -29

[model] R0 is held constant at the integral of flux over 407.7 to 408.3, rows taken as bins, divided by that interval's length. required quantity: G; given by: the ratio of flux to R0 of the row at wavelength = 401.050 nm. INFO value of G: 1.06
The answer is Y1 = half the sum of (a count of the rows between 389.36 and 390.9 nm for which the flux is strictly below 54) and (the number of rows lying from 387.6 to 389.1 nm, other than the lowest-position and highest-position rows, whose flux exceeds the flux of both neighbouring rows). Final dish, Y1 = 9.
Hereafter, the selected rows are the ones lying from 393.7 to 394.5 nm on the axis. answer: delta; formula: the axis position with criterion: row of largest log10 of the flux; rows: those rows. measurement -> 394.456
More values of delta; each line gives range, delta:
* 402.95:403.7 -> 403.644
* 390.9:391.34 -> 391.110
